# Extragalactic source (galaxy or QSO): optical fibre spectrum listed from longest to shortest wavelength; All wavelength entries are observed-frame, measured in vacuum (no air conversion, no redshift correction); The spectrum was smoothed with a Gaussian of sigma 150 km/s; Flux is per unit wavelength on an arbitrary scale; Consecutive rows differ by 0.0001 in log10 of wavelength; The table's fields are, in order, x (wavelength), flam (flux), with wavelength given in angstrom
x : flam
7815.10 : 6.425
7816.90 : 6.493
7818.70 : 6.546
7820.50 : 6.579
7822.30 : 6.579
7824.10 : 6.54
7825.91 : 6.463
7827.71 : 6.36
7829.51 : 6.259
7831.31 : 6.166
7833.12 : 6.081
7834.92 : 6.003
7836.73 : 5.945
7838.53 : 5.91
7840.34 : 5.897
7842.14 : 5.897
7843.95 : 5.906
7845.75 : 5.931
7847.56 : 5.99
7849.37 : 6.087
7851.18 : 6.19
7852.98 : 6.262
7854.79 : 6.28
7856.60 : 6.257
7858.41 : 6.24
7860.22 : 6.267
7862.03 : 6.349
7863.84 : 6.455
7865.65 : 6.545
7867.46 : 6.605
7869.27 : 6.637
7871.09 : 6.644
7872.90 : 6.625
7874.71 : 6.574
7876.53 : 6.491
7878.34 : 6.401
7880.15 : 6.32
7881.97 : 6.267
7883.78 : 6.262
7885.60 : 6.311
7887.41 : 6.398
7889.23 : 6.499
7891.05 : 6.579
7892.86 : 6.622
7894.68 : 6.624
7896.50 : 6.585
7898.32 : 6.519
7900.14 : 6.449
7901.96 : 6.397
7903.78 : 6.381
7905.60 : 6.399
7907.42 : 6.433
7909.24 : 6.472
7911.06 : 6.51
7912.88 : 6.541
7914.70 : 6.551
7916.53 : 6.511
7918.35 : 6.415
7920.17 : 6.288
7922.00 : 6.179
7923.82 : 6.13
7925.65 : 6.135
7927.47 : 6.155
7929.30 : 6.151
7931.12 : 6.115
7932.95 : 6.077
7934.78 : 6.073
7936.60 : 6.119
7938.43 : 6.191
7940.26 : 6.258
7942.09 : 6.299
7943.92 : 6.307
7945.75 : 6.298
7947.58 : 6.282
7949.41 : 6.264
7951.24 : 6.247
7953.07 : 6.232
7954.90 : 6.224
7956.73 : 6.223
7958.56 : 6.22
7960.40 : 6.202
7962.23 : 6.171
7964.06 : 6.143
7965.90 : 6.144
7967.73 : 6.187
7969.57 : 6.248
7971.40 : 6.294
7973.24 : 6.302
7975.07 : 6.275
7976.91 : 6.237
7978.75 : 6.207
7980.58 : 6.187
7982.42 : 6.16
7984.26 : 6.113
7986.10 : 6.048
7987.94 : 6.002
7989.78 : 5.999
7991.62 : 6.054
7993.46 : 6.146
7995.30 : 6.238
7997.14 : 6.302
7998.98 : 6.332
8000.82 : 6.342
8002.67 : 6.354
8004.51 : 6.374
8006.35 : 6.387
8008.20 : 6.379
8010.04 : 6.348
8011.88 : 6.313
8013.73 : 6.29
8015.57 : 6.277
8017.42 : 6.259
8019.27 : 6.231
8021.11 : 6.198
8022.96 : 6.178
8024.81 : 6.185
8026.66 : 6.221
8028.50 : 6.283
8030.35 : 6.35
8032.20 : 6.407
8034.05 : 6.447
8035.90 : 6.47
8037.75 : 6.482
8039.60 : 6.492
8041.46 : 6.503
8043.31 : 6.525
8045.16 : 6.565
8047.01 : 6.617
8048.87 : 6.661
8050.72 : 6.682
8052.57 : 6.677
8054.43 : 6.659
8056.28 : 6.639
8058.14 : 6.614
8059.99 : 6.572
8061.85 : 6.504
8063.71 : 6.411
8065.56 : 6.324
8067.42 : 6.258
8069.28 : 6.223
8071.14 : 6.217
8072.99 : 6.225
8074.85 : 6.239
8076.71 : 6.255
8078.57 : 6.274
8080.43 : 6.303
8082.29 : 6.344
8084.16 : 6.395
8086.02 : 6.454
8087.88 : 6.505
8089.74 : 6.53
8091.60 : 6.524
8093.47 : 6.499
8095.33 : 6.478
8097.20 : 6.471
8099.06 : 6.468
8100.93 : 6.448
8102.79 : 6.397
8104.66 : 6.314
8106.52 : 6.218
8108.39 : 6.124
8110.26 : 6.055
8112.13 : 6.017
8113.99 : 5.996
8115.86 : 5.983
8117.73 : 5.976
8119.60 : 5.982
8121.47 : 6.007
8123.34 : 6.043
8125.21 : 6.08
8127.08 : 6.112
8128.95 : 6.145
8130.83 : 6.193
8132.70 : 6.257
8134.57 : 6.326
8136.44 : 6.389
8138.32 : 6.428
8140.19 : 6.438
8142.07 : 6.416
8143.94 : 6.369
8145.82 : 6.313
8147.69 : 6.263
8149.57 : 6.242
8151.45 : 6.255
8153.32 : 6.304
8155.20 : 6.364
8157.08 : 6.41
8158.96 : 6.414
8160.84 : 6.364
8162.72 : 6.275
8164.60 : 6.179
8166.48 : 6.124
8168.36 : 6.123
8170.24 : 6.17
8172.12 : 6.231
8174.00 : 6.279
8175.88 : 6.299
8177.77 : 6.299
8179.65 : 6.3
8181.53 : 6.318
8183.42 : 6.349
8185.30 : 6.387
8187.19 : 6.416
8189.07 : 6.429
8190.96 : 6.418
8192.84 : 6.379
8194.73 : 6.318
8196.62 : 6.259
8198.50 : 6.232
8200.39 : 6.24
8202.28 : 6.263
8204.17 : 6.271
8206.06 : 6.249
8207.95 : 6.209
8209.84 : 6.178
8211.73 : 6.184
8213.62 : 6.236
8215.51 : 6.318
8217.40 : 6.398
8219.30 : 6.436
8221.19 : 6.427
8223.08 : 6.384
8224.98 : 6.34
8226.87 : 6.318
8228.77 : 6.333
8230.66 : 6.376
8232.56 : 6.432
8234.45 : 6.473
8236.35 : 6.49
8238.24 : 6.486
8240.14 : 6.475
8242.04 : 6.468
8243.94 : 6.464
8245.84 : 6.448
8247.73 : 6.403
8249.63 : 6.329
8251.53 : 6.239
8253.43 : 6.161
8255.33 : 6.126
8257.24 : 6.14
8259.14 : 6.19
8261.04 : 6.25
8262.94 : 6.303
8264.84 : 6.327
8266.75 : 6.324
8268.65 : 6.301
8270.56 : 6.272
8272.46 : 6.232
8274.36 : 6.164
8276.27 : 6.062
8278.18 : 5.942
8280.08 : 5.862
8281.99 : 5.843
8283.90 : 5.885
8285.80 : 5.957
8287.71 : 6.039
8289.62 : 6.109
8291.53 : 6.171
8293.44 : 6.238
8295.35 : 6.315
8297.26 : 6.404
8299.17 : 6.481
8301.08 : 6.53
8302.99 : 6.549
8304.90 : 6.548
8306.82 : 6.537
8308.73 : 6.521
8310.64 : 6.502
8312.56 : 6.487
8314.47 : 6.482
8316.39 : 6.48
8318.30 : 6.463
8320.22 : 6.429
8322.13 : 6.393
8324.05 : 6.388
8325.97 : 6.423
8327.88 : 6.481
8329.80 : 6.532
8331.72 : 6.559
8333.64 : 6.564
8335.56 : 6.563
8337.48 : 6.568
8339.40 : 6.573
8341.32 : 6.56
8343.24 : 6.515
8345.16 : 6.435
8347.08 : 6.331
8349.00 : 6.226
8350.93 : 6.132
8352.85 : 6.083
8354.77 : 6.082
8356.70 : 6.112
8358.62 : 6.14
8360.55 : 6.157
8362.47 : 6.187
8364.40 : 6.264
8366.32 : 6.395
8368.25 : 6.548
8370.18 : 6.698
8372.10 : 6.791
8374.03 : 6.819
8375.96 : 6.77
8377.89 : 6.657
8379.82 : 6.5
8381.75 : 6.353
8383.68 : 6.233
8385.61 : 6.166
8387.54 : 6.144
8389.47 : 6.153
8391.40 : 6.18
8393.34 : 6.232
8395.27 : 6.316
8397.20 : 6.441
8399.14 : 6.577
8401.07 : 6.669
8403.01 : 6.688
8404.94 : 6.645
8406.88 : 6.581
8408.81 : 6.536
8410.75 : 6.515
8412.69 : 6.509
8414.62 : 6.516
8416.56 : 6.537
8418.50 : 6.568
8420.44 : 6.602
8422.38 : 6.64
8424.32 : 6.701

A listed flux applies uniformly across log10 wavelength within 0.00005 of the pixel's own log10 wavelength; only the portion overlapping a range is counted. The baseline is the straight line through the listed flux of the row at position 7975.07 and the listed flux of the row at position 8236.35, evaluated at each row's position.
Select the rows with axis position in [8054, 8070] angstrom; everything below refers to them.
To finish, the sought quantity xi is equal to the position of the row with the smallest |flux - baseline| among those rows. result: 8065.56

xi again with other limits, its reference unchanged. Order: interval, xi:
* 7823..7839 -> 7831.31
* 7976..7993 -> 7976.91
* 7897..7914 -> 7903.78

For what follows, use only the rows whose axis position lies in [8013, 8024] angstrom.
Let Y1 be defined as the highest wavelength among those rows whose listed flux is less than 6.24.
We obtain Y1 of 8022.96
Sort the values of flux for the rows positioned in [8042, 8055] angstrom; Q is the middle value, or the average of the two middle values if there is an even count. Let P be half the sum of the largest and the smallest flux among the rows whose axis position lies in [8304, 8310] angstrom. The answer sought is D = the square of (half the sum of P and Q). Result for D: 43.5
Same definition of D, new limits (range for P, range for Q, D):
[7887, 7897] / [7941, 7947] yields 41.0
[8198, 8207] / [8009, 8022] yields 39.2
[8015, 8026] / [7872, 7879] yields 40.7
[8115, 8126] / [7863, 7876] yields 39.9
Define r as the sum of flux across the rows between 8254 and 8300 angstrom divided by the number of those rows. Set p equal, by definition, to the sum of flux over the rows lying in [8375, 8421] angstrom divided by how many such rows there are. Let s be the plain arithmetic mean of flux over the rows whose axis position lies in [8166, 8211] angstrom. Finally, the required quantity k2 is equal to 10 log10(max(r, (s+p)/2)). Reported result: 8.042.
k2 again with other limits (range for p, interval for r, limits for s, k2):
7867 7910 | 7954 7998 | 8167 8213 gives 8.049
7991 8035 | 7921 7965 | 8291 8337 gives 8.044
